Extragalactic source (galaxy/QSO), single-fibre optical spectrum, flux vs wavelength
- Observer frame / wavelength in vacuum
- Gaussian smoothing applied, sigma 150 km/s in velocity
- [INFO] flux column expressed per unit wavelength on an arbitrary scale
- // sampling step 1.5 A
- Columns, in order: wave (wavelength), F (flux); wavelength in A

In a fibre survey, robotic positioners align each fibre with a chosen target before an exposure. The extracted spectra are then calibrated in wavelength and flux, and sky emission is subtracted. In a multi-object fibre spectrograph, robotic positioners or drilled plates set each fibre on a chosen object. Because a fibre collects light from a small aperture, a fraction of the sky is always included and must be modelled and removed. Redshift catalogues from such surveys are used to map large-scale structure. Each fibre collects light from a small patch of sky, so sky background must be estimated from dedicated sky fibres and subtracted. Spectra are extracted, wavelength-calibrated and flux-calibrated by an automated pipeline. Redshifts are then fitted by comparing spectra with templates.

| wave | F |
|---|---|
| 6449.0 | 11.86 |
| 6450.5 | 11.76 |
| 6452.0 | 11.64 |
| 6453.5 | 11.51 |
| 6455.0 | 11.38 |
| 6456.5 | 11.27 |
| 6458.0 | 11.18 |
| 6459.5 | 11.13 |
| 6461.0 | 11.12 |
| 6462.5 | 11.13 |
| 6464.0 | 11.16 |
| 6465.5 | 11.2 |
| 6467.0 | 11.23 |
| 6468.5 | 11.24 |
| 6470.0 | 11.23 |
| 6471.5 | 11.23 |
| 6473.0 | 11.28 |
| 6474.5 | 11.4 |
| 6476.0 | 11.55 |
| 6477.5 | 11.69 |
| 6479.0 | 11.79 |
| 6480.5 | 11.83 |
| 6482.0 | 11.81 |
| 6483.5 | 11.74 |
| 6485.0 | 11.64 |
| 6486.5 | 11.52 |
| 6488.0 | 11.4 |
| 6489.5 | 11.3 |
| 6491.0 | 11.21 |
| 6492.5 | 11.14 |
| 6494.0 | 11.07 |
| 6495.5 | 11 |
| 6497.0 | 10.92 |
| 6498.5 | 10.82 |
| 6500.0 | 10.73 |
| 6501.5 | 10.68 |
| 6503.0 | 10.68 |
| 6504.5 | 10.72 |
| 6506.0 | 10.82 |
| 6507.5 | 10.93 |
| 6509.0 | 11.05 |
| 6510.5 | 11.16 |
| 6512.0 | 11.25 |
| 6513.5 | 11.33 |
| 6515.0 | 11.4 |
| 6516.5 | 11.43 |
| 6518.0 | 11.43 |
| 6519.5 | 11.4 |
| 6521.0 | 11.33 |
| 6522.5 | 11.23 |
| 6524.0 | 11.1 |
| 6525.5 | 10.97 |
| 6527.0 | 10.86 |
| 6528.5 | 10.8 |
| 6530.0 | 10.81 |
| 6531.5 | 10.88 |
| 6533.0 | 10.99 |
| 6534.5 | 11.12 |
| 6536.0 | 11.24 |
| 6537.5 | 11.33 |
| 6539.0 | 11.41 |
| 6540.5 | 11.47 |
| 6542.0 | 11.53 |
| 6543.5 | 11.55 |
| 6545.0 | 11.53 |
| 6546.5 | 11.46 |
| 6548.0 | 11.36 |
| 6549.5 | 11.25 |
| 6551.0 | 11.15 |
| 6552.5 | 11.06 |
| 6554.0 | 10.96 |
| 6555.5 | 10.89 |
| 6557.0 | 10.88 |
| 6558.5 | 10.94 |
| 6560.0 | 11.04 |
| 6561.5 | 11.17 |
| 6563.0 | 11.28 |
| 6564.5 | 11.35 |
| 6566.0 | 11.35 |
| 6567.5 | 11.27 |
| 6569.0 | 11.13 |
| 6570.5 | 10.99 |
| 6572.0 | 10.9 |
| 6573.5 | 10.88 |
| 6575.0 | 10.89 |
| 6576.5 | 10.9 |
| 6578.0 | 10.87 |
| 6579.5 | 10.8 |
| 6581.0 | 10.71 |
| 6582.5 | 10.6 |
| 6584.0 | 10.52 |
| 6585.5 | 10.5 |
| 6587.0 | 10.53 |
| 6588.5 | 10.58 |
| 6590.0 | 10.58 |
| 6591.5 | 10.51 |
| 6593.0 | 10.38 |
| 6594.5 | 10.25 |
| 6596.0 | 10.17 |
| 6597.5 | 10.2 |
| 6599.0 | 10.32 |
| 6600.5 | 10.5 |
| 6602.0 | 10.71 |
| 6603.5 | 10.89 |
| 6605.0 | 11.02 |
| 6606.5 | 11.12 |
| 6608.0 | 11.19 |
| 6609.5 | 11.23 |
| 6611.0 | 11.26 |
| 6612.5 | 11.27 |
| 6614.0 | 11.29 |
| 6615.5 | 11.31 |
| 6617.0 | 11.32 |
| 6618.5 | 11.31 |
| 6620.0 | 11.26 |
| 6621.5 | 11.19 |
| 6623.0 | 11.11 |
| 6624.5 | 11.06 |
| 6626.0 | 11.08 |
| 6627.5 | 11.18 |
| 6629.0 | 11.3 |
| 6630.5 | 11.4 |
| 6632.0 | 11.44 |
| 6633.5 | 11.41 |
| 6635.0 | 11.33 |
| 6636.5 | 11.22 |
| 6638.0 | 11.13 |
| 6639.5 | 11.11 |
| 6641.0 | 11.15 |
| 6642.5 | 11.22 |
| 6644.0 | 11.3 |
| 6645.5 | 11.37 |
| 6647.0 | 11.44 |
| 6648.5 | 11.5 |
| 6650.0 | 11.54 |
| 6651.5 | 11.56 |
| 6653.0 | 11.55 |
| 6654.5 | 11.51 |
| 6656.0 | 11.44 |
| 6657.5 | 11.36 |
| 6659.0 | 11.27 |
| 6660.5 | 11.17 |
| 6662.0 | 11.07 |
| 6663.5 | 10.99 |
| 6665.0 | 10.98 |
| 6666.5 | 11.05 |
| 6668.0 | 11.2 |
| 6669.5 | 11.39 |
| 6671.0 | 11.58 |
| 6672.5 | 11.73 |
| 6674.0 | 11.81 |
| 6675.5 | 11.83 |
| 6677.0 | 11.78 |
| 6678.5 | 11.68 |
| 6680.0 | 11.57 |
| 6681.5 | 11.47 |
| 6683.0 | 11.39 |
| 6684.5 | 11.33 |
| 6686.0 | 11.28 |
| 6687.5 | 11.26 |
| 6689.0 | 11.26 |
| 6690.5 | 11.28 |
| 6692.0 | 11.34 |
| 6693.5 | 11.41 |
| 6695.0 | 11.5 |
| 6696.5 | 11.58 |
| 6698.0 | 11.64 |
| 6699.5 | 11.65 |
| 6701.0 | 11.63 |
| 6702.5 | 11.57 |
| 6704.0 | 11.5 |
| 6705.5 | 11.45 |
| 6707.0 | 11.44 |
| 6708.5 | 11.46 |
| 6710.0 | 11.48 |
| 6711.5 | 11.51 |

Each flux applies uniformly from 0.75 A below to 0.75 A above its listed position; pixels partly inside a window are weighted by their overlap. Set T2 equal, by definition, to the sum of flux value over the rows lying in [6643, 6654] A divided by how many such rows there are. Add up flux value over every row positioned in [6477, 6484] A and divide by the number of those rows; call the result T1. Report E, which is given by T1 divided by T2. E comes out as 1.03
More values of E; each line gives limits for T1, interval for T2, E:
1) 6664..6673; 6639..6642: 1.02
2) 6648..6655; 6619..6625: 1.03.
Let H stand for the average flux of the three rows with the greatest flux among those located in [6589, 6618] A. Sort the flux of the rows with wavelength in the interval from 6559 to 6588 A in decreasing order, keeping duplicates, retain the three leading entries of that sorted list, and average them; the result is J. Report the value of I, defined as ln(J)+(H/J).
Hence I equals 3.43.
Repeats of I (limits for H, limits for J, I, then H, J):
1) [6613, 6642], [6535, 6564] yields 3.44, 11.4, 11.5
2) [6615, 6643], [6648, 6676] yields 3.44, 11.4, 11.8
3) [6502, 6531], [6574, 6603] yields 3.44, 11.4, 10.9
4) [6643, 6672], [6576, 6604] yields 3.45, 11.6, 10.9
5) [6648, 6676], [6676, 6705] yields 3.47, 11.8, 11.7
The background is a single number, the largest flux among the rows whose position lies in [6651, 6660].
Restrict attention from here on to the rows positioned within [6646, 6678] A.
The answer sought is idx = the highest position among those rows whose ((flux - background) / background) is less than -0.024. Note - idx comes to 6668.0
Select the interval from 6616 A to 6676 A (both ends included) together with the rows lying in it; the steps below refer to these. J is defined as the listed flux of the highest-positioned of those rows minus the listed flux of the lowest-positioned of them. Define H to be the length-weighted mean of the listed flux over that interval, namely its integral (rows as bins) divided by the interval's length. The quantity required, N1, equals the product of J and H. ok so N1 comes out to 6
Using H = 11.3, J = 0.5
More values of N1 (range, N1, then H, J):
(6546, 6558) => -6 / 11.1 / -0.6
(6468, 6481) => 7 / 11.5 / 0.6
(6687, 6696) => 3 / 11.4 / 0.2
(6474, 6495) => -4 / 11.5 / -0.3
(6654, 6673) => 2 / 11.3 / 0.2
